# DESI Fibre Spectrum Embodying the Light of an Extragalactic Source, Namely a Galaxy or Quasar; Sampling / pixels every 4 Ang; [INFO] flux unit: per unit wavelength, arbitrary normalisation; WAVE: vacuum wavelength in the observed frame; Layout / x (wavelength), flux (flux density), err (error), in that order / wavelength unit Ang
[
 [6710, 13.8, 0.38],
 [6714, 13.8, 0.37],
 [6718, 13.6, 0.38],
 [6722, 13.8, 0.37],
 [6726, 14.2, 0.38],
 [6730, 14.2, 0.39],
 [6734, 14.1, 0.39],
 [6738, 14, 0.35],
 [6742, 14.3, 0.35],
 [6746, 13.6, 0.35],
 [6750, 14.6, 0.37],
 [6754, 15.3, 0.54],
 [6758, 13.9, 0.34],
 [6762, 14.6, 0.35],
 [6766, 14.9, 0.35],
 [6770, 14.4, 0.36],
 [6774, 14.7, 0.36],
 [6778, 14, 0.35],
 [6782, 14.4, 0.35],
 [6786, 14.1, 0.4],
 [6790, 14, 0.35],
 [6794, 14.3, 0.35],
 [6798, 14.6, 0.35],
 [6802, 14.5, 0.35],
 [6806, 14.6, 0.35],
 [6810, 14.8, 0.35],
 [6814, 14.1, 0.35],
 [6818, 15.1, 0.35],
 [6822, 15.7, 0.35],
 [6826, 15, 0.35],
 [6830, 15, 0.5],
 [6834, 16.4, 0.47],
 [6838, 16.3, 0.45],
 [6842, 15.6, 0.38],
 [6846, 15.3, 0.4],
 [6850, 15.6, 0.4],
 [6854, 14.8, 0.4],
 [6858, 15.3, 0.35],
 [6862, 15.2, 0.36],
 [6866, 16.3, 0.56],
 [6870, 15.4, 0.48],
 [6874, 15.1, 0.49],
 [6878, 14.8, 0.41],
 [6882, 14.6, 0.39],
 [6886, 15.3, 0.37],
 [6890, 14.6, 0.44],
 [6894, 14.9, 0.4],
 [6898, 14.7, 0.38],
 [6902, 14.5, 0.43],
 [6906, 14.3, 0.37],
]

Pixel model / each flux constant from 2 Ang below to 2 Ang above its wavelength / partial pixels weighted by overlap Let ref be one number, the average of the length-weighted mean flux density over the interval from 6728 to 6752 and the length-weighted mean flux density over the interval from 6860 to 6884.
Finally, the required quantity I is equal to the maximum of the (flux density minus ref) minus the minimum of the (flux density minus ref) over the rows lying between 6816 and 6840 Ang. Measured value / 1.40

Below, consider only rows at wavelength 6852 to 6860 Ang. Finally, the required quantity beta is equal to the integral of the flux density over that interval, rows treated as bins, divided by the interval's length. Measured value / 15.05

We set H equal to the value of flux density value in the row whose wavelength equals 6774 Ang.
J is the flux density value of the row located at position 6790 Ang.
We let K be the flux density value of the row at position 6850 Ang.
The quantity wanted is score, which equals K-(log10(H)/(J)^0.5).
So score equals 15.3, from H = 14.7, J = 14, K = 15.6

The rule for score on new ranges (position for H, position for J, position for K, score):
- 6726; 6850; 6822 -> 15.4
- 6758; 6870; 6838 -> 16.0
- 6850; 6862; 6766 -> 14.6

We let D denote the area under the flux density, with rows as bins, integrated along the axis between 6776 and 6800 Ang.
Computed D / 342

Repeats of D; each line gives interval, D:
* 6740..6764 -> 345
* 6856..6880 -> 368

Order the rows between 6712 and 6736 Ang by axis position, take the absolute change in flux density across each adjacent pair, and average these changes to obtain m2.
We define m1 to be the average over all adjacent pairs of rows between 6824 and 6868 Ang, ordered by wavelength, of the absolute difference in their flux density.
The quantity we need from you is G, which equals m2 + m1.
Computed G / 0.71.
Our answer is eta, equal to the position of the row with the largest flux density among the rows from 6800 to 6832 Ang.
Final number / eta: 6822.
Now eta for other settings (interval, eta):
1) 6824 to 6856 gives 6834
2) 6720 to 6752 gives 6750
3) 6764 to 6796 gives 6766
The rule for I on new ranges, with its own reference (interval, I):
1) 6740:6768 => 1.70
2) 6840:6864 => 0.80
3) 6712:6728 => 0.60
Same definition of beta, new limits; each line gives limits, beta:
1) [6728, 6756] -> 14.30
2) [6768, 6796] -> 14.27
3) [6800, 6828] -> 14.83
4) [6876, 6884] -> 14.70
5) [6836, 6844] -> 15.95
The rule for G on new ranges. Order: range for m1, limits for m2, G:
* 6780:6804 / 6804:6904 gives 0.73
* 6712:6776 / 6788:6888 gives 0.95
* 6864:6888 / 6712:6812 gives 0.87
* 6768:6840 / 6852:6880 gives 0.96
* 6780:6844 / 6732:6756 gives 1.00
